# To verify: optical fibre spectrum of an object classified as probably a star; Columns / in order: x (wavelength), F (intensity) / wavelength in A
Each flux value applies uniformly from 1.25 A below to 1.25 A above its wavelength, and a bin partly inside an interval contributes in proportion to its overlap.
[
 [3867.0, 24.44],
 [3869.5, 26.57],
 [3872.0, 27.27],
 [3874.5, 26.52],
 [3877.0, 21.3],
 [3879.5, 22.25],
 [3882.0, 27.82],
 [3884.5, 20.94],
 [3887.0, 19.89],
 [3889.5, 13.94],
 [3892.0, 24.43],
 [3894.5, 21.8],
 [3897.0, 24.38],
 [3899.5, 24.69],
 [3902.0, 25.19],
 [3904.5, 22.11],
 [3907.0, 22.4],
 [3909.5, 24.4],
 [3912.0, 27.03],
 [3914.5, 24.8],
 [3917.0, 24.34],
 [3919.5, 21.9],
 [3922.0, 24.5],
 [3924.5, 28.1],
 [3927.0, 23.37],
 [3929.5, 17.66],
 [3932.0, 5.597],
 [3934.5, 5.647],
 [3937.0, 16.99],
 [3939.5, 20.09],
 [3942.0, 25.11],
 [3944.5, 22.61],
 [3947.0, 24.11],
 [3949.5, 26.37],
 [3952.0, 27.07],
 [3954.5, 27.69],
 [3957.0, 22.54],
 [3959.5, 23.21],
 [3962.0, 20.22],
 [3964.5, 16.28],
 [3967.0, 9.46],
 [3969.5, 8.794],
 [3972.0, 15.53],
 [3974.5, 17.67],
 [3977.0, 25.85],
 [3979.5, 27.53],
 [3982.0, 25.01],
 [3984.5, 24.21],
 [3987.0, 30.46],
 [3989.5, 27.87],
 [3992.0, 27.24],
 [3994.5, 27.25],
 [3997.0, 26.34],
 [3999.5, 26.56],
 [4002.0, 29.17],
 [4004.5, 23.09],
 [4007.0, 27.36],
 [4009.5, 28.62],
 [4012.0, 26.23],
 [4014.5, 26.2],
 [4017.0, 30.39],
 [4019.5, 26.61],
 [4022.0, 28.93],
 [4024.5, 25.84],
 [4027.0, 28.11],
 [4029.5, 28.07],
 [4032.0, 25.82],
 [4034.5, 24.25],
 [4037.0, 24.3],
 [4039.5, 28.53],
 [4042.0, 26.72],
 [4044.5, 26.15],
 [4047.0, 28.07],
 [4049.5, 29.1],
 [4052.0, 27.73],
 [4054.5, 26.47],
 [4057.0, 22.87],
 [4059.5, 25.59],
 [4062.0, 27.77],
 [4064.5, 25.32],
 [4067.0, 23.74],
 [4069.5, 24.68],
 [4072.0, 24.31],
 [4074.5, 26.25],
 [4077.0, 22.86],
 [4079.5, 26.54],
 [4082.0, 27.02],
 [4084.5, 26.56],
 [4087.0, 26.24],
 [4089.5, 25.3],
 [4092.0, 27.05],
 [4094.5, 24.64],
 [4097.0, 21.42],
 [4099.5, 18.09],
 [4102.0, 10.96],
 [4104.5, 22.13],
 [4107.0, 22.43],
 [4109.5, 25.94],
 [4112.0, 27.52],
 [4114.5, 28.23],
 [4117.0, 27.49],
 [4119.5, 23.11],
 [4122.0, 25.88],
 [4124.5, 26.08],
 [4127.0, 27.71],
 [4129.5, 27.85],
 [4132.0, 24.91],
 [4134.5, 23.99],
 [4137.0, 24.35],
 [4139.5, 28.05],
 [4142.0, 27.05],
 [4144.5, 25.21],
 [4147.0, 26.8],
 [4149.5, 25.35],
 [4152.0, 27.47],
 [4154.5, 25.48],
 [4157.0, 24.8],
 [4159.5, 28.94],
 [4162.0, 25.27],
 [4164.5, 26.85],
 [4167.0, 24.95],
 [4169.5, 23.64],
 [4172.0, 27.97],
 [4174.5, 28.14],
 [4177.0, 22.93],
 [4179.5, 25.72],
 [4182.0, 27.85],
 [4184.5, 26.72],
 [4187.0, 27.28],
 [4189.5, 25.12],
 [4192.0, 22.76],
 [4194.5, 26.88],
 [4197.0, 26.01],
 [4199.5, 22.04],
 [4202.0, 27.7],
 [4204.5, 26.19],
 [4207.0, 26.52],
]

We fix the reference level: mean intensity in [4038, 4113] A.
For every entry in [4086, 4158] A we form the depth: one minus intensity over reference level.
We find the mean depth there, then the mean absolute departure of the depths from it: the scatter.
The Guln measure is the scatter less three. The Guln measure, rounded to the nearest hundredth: -2.91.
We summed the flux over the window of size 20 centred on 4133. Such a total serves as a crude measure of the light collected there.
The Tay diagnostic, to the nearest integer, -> 210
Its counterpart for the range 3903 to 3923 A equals 191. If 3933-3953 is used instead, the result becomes 168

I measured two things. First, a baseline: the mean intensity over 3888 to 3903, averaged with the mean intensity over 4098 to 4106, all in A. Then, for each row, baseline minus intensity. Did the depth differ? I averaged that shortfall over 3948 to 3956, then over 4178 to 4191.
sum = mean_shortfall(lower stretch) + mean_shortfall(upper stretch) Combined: -14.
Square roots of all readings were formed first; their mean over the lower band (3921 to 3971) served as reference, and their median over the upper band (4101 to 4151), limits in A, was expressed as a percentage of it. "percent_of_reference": 117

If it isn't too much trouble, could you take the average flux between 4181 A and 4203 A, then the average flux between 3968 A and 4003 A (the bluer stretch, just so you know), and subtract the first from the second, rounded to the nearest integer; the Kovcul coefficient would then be -2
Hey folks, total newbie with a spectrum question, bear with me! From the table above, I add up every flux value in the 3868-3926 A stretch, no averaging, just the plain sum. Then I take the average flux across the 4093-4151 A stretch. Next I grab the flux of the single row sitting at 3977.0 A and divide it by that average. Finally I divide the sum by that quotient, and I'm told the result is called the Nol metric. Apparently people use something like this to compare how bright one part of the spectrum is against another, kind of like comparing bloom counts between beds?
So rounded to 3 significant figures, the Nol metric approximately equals 520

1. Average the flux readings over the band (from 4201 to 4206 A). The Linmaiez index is 26.9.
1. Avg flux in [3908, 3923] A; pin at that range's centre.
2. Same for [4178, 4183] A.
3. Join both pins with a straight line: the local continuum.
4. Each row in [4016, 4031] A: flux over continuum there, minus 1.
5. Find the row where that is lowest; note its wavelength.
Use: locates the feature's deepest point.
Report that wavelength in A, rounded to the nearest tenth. 4024.5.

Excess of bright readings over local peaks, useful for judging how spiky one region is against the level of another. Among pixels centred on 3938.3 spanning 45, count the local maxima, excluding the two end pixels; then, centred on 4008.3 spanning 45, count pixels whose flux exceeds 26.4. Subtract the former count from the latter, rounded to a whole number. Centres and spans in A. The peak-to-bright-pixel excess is 10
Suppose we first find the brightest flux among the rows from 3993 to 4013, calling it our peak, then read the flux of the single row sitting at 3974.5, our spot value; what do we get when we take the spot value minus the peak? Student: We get -11.5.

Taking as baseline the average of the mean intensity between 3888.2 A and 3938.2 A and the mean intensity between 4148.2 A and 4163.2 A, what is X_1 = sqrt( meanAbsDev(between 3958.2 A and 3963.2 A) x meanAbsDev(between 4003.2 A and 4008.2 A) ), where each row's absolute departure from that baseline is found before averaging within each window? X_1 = 2.05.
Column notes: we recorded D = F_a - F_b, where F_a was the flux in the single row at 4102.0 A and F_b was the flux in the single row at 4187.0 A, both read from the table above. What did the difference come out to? -16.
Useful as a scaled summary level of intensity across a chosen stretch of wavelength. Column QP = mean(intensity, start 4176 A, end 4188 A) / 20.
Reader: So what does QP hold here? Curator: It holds 1.31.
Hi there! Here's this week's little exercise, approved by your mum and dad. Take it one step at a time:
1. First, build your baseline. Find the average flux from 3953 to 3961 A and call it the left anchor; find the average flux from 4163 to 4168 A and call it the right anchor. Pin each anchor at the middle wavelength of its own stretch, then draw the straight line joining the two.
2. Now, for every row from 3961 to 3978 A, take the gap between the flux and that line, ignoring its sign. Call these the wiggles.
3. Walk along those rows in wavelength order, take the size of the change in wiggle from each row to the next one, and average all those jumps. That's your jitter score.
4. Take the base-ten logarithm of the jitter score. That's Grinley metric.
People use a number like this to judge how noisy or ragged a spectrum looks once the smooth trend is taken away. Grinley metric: 0.6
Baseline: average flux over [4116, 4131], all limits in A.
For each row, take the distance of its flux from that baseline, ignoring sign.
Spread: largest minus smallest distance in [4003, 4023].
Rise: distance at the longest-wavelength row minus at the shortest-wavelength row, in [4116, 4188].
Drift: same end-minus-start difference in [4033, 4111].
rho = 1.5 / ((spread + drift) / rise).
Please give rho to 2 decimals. -0.14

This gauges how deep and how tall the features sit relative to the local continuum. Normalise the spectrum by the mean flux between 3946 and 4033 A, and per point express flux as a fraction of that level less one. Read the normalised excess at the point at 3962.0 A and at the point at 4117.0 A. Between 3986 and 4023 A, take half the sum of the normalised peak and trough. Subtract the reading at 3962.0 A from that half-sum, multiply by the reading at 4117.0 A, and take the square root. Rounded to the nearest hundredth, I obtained 0.18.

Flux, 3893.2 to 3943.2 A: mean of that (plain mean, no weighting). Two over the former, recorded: 0.093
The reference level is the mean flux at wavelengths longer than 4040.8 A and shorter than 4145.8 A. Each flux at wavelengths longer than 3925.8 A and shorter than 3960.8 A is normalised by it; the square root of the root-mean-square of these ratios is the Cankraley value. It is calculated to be 0.93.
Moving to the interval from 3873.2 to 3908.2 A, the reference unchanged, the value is 0.95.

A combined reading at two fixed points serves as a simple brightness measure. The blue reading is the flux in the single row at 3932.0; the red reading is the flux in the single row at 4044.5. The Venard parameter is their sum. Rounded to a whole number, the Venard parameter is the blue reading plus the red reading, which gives 32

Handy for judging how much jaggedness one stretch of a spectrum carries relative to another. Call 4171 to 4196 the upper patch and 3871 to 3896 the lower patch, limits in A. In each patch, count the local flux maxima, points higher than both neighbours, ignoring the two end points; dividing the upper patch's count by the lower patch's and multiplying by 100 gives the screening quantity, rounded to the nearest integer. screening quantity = 150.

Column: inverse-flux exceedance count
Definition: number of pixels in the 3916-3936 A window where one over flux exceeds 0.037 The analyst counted 7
